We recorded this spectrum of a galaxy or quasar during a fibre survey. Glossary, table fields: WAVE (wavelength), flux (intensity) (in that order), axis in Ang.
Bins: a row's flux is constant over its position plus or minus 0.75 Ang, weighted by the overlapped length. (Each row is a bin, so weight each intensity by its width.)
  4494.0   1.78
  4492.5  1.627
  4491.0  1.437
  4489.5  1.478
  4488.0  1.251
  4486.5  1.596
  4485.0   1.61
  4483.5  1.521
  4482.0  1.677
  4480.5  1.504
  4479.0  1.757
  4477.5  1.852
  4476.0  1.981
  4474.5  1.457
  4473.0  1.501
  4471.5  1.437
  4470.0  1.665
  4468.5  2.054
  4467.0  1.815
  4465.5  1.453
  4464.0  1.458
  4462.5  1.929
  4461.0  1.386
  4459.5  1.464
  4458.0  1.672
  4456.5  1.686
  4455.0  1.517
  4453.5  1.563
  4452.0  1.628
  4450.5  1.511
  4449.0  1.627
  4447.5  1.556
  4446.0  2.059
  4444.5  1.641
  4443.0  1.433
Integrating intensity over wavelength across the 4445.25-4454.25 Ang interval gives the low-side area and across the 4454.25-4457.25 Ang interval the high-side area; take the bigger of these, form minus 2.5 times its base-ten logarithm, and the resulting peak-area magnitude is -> -2.93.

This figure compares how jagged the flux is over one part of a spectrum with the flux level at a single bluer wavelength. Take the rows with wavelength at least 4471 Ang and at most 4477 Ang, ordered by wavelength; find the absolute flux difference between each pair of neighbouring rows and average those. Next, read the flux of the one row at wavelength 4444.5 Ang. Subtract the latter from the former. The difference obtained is -1.43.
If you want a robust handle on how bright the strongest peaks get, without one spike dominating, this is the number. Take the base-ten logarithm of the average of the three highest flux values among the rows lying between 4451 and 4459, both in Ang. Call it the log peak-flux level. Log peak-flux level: 0.22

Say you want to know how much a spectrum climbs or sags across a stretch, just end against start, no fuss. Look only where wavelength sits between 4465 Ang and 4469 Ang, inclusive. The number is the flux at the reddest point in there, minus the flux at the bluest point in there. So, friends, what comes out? 0.60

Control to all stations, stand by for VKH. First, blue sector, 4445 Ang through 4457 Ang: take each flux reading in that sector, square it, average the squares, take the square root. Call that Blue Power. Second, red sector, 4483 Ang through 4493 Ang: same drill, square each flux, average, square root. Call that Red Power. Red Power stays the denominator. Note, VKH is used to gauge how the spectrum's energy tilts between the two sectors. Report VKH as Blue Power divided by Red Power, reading 1.10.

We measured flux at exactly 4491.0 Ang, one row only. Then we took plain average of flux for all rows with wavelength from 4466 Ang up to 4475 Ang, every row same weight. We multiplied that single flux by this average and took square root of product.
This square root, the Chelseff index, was 1.54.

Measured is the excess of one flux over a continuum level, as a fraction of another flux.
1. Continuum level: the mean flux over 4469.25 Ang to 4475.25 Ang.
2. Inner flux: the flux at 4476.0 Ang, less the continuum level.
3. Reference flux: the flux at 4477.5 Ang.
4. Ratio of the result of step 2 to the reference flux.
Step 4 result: 0.25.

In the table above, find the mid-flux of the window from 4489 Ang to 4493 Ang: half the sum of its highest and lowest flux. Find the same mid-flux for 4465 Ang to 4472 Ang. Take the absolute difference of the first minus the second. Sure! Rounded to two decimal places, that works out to 0.21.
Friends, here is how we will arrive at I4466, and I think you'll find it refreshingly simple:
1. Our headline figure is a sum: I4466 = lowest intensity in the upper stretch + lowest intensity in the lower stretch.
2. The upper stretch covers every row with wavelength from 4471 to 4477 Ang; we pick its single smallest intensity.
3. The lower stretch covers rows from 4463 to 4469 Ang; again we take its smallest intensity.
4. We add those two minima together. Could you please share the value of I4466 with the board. 2.89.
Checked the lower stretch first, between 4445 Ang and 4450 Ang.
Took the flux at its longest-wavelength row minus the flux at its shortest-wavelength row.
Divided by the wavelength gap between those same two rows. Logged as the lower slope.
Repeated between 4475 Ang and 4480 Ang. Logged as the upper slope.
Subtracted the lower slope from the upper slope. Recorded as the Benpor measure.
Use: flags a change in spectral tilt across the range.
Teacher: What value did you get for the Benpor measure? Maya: 0.07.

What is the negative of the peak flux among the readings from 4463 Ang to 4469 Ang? -2.1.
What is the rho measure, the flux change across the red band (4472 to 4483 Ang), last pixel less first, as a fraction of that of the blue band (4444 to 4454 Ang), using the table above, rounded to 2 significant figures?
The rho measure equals -2.3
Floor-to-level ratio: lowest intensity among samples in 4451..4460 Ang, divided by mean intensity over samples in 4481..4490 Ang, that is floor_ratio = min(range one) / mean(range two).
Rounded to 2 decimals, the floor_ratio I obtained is 0.96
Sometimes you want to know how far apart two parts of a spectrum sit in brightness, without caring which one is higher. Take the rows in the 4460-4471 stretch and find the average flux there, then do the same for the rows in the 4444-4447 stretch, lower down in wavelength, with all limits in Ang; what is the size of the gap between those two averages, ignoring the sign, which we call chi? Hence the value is 0.17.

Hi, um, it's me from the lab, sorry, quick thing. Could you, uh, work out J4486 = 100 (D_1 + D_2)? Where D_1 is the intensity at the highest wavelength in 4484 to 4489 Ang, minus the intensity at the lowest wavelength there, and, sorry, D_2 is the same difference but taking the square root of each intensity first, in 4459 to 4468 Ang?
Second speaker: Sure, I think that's -22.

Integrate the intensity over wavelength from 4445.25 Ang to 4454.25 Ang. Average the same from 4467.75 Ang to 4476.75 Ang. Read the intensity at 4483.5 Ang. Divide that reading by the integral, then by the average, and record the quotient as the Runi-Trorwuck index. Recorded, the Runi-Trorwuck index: 0.061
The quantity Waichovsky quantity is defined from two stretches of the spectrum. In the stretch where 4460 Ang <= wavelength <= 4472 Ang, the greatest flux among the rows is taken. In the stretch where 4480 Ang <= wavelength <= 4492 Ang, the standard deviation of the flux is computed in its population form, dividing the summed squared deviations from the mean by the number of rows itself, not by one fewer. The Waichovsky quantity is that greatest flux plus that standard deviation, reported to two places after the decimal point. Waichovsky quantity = 2.18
